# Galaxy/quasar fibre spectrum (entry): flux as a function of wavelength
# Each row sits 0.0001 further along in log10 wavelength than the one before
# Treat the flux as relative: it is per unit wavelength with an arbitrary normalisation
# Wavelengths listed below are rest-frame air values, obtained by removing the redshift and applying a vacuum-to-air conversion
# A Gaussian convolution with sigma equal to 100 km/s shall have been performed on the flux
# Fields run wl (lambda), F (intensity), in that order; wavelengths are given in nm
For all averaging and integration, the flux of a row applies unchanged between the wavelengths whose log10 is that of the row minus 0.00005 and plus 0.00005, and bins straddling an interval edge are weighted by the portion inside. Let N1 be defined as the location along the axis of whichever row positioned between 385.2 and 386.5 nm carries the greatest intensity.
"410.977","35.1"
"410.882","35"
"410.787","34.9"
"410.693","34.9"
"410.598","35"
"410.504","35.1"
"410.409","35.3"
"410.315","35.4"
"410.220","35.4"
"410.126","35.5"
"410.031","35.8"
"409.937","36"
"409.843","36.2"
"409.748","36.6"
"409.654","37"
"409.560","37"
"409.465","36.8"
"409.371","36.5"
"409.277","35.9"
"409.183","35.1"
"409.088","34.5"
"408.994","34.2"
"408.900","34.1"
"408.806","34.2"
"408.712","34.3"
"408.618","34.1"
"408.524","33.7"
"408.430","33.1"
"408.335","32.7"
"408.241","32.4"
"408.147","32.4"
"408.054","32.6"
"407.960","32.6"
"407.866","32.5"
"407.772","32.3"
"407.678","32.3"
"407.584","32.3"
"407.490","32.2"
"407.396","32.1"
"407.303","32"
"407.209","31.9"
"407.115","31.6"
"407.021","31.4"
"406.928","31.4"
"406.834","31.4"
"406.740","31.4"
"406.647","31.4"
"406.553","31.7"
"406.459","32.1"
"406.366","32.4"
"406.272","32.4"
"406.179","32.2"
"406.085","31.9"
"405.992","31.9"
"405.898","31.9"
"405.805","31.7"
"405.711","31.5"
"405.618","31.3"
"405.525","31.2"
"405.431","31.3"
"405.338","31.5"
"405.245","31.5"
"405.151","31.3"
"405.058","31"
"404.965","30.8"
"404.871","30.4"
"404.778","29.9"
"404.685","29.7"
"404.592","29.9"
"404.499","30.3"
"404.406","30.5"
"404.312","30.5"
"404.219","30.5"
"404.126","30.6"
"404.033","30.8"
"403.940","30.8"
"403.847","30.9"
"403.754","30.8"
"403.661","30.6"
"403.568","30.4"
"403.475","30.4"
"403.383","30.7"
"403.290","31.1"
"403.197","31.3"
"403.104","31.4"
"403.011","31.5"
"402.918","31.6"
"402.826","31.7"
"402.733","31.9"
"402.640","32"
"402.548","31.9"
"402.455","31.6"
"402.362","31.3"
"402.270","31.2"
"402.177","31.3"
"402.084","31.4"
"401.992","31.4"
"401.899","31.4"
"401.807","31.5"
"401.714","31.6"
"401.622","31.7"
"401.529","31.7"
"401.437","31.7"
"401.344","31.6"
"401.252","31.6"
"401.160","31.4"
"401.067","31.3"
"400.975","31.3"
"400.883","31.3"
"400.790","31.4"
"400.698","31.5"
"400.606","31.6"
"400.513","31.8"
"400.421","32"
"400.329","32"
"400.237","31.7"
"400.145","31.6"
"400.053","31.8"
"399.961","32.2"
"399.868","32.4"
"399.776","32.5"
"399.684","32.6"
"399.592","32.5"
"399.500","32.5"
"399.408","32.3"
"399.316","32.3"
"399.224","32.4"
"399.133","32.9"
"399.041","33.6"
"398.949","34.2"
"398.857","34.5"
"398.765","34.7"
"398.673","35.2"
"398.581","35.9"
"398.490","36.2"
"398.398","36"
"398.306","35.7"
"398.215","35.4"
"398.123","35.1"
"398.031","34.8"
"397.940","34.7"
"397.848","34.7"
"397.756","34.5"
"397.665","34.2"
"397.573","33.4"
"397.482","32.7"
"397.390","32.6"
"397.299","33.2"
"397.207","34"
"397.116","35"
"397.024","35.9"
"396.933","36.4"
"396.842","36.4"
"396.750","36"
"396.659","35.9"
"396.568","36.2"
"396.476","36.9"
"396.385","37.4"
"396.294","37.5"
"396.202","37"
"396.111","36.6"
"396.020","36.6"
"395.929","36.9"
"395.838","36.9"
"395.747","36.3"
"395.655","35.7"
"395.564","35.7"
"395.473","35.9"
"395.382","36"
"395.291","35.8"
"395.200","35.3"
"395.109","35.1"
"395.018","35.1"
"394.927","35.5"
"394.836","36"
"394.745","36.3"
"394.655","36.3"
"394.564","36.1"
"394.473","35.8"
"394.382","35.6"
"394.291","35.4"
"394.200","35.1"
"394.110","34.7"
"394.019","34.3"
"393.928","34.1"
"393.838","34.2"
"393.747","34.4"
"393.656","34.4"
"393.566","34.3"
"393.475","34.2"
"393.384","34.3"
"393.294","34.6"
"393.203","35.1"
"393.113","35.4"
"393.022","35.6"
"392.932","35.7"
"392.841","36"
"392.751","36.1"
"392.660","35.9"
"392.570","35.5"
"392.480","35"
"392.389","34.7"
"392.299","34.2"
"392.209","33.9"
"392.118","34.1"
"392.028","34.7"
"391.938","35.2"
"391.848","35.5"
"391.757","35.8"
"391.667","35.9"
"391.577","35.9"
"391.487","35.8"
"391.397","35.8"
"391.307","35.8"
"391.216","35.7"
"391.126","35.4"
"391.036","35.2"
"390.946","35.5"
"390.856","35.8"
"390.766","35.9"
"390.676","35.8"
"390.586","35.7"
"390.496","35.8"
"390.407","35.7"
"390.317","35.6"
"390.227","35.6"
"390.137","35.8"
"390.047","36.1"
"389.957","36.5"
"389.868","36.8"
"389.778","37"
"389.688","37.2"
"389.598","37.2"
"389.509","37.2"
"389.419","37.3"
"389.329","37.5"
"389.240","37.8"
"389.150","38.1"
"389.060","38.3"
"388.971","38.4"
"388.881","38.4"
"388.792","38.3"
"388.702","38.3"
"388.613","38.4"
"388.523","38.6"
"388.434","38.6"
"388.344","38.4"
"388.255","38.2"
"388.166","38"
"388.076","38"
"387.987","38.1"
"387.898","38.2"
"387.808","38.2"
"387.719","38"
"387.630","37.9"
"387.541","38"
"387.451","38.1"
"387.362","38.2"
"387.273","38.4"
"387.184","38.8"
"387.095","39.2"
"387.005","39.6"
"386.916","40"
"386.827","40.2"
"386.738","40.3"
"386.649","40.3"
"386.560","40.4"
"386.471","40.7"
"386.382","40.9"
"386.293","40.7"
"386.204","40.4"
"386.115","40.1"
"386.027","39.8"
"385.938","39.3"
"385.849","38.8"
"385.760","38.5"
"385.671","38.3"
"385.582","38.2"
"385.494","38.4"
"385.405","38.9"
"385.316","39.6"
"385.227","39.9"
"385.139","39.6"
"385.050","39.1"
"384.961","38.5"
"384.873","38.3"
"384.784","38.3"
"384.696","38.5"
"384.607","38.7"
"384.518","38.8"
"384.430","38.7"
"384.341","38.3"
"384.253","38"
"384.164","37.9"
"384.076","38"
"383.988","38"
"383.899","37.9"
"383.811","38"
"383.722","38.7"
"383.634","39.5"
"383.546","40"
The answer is 386.382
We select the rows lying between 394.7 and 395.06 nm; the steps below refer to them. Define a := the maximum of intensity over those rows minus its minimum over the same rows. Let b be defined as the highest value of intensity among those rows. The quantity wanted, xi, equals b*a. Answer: 44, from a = 1.2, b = 36.3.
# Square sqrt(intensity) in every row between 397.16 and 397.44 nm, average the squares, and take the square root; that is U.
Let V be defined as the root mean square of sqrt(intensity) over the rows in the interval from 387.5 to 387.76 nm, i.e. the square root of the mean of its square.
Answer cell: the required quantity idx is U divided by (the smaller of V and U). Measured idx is 1.00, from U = 5.77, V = 6.2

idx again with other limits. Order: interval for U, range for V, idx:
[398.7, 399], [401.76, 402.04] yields 1.05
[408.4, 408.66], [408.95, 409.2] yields 1.00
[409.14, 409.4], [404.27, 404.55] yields 1.09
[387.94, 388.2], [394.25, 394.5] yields 1.03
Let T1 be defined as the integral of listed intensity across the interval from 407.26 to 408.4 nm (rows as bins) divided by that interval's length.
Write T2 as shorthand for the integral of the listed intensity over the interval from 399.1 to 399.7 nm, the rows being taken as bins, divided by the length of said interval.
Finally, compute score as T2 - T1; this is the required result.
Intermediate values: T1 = 32.4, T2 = 33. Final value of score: 0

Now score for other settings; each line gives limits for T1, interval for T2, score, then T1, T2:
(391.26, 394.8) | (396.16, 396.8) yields 1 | 35.2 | 37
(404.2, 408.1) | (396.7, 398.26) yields 3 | 31.5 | 35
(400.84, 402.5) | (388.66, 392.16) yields 5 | 31.5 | 36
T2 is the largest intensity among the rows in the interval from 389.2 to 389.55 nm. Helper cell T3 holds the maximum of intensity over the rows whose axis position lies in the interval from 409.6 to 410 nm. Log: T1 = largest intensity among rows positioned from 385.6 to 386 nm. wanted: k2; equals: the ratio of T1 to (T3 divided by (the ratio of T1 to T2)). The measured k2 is 1.1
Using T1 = 39.3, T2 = 37.8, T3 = 37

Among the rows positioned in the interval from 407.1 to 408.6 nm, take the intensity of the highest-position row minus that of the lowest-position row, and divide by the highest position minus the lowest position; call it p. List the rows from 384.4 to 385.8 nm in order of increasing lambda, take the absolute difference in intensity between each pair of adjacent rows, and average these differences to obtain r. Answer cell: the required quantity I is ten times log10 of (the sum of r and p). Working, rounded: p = 1.5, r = 0.28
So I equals 2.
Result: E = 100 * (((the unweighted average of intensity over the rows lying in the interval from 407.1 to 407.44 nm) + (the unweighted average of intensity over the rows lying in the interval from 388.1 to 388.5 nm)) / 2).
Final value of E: 3510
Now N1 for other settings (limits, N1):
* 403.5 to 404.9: 403.847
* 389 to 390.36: 389.060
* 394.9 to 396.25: 396.202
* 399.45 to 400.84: 399.684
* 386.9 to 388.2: 386.916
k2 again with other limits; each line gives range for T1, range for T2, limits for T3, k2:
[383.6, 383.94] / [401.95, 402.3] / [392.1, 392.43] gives 1.4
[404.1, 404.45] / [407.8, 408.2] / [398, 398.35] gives 0.8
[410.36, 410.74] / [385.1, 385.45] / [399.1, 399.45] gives 0.9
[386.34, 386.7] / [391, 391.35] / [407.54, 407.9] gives 1.4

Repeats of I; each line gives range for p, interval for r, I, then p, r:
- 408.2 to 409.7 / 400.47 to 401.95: 5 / 3.3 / 0.08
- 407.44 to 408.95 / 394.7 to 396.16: 2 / 1.3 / 0.26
